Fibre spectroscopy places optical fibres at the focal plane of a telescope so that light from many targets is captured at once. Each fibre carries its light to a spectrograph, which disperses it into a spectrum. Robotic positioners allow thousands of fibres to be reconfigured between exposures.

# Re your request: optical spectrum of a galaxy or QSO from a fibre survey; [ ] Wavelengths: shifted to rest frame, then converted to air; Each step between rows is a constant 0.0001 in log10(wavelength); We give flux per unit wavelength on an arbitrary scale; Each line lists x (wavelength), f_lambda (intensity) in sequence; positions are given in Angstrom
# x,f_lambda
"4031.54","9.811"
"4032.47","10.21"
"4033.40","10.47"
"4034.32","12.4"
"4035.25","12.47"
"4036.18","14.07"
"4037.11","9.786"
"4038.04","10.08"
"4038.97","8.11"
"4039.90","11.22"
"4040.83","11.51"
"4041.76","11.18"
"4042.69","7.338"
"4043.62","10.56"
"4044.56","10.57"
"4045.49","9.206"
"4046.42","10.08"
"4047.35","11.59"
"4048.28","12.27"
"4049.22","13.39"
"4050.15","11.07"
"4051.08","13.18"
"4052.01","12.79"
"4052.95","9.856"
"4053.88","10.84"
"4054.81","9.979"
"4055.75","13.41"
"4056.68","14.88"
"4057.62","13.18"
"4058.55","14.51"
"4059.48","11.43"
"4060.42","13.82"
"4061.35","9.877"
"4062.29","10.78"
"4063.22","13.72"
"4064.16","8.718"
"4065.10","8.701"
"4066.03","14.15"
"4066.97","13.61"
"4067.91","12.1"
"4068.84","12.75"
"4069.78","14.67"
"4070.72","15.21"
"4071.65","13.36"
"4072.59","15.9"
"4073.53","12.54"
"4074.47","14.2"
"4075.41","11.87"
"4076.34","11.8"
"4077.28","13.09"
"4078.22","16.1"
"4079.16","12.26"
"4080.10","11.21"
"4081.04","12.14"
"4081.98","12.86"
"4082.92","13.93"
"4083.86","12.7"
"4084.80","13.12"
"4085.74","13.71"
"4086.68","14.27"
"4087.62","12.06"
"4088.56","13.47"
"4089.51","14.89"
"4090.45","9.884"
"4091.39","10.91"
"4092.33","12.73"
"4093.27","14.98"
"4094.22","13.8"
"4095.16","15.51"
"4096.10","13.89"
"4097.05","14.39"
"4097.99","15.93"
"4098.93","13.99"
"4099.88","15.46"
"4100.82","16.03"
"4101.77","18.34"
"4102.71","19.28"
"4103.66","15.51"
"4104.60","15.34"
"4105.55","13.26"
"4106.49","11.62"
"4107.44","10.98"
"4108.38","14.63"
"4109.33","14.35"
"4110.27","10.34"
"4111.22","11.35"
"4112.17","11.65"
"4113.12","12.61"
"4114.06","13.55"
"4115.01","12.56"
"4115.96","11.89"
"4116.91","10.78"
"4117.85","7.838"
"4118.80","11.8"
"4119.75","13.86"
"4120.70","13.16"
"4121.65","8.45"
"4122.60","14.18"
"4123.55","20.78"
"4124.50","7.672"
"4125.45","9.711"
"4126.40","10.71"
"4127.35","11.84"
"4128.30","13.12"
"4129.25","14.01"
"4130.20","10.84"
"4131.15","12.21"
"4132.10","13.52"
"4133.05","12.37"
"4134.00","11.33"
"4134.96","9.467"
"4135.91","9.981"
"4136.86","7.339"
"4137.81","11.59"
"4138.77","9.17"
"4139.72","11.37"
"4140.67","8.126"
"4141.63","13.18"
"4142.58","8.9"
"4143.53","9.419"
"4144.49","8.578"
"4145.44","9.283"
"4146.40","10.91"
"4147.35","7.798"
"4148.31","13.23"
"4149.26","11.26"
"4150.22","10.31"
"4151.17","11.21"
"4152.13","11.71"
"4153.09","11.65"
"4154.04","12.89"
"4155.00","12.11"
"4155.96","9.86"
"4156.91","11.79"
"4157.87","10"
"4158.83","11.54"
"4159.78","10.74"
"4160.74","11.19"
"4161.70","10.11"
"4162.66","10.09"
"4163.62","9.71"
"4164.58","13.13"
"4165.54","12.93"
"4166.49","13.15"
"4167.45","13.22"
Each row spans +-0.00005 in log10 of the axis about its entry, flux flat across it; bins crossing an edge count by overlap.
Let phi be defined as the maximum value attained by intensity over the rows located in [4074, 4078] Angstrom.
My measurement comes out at 14.2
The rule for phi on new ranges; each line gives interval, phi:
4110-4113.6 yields 12.61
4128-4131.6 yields 14.01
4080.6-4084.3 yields 13.93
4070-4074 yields 15.9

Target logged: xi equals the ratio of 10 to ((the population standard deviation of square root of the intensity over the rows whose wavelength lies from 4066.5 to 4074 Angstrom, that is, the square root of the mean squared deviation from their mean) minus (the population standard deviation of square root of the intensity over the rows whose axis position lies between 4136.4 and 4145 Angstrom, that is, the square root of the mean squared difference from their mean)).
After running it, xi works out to -90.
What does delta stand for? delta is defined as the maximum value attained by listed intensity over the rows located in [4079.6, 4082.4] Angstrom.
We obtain 12.86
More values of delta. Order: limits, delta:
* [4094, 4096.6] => 15.51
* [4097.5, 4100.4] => 15.93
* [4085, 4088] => 14.27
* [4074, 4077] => 14.2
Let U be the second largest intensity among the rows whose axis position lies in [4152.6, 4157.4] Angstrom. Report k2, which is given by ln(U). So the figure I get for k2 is 2.49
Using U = 12.11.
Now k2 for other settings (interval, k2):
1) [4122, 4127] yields 2.65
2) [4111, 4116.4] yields 2.53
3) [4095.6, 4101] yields 2.77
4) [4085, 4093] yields 2.66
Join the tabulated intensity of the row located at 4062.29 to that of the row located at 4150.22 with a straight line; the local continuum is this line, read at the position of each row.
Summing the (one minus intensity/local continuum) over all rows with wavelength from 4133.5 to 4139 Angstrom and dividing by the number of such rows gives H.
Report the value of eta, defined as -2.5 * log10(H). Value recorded 3.1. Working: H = 0.06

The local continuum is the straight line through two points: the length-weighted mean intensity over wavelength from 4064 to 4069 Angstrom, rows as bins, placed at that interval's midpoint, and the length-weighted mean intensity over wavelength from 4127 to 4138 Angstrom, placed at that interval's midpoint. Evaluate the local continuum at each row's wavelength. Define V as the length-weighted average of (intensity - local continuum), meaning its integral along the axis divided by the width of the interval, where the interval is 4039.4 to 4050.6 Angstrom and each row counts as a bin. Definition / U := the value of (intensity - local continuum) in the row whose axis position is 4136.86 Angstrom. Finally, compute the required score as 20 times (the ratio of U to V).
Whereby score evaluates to 77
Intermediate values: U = -4.1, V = -1.1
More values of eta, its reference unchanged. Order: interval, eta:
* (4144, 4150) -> 4.6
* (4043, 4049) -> 4.6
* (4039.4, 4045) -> 3.4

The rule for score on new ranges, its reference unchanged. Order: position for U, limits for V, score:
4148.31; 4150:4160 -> -578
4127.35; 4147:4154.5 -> -107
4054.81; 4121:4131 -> -57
